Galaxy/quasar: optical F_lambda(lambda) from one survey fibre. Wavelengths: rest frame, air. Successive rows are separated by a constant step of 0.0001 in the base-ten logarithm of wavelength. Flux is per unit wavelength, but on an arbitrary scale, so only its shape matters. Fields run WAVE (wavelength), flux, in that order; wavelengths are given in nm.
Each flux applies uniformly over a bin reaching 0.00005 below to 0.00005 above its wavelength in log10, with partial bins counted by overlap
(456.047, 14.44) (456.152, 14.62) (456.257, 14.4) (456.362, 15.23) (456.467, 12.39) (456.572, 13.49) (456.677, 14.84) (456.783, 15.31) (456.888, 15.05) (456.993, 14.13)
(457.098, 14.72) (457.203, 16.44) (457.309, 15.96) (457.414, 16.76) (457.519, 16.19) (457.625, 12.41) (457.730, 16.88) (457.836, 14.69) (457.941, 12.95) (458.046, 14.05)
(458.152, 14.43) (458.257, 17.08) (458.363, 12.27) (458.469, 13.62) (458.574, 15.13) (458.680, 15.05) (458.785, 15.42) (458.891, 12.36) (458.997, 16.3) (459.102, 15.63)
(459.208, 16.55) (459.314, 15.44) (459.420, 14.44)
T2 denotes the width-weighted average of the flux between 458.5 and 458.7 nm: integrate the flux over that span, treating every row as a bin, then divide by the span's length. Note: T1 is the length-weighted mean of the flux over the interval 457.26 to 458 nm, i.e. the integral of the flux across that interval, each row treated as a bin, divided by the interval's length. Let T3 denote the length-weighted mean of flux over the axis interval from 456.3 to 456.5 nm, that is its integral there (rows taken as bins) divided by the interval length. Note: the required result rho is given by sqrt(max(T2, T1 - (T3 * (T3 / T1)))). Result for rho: 3.87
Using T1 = 15.1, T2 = 15.0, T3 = 14.0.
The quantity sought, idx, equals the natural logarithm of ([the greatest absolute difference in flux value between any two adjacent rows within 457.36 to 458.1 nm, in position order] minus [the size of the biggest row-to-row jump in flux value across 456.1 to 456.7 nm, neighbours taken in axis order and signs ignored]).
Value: 0.5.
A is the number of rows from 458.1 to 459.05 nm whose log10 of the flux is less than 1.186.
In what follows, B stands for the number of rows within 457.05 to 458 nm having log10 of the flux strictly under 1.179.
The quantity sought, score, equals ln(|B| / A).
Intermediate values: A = 6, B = 4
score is -0.41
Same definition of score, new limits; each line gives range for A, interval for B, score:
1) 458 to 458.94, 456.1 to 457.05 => 0.00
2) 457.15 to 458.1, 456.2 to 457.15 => 0.56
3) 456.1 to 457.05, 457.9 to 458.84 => -0.41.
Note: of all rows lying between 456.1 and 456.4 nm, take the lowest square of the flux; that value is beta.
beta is 207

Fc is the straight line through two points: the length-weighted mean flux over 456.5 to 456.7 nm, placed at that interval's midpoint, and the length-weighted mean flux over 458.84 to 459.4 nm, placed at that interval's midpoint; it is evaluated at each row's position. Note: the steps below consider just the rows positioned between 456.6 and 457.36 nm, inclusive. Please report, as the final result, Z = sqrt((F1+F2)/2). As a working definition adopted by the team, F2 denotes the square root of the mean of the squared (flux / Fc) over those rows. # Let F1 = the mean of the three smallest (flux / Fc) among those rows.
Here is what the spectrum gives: 1.03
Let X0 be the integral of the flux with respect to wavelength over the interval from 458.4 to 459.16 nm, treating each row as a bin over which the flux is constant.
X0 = 11.2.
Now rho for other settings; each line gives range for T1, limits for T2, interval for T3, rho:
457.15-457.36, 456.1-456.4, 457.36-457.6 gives 3.84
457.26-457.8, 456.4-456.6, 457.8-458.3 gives 3.61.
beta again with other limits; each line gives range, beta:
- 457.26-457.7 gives 154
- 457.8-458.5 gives 151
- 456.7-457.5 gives 200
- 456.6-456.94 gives 220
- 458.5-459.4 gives 153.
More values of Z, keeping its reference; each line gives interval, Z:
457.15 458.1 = 0.99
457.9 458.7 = 0.96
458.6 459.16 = 0.99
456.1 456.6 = 1.00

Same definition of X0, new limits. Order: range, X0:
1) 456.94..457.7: 11.6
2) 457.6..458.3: 10.3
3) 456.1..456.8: 10.0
